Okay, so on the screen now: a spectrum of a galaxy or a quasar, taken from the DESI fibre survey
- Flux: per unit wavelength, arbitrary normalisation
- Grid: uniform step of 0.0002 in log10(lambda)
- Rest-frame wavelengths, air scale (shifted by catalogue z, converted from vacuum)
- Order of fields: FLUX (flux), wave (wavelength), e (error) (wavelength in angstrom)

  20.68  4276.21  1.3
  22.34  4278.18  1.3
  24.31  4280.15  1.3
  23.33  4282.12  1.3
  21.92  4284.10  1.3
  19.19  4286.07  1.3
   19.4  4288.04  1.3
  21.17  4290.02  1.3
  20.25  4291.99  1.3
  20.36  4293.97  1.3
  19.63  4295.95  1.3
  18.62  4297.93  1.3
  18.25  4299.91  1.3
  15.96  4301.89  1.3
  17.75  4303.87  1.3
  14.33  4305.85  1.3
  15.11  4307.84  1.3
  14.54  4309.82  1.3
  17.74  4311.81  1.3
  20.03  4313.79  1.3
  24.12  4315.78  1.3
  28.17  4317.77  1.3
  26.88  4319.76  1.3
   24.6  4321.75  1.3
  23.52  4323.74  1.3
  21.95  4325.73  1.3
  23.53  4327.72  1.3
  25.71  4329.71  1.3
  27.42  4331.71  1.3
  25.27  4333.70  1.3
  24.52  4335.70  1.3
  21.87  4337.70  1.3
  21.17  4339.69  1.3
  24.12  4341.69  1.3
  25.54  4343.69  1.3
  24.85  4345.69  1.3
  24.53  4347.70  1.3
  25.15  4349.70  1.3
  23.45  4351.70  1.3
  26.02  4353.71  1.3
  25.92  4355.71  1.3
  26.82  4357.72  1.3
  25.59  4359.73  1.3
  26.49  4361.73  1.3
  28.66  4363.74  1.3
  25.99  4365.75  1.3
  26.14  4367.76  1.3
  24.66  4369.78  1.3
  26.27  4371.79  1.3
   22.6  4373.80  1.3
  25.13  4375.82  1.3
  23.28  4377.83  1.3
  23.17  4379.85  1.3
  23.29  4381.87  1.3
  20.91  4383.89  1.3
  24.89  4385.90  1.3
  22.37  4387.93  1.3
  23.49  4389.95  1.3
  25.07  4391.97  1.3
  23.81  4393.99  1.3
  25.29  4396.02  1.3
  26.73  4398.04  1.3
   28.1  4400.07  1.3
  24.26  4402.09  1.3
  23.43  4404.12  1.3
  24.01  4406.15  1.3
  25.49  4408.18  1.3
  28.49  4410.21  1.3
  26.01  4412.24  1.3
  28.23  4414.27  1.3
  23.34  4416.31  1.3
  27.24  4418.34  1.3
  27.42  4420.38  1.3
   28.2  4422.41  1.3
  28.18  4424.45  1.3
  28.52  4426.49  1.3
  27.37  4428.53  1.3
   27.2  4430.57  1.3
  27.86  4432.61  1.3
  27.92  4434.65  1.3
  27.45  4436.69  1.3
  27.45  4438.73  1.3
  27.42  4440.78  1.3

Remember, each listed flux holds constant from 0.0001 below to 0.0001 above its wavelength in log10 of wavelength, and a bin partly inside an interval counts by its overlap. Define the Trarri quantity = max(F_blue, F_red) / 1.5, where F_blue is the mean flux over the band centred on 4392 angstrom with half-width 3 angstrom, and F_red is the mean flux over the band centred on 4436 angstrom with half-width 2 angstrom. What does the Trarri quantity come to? 18.5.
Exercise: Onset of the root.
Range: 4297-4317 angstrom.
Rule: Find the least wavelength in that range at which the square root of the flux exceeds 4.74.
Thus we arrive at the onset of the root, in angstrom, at 4315.78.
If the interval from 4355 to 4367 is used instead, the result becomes 4355.71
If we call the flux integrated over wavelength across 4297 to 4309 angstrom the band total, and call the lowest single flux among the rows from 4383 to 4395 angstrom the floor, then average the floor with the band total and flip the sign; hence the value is -110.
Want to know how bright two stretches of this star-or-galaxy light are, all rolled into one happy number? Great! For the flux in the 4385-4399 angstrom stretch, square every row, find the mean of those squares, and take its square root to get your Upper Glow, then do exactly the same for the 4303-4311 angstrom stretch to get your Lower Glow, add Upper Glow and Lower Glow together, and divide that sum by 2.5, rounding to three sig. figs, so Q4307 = 16.0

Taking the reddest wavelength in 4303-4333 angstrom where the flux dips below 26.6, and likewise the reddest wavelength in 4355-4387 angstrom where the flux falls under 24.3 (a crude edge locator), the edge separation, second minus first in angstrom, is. 54.2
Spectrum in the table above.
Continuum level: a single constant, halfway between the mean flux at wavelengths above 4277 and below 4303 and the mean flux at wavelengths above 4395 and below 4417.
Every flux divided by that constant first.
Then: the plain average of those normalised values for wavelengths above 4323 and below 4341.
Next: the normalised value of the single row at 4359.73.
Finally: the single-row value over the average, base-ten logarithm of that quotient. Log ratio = 0.030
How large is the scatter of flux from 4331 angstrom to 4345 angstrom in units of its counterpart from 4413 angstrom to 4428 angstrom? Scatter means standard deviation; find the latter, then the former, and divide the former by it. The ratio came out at 1.19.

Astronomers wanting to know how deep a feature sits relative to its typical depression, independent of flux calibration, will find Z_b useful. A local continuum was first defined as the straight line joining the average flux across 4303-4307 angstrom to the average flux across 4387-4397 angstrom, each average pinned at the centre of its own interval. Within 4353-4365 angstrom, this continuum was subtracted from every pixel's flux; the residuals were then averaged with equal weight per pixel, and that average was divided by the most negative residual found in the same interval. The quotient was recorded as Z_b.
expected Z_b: 1.2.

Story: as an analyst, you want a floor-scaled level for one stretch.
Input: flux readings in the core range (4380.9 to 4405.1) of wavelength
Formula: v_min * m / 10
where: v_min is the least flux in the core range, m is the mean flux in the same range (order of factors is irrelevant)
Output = 51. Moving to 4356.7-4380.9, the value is 57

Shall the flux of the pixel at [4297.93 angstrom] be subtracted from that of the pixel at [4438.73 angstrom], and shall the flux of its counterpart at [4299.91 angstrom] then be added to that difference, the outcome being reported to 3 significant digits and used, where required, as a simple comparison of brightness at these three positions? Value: 27.1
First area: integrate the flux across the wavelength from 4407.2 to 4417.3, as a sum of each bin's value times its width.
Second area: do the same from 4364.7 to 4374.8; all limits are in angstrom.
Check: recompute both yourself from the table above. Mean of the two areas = 260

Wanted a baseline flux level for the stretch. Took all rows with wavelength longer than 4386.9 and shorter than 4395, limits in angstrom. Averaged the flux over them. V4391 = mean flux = 23.7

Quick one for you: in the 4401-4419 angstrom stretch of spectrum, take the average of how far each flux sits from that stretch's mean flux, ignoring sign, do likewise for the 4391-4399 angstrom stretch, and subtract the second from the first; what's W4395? 0.89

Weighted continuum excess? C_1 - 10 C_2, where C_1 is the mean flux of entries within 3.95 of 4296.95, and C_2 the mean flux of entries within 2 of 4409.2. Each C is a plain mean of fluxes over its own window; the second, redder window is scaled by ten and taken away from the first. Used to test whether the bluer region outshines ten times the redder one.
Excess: -251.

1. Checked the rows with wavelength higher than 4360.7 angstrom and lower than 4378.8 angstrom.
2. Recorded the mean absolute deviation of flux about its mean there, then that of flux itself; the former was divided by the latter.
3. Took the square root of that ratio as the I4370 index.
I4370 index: 0.233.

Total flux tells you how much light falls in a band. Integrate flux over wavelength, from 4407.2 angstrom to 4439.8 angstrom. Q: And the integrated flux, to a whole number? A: 889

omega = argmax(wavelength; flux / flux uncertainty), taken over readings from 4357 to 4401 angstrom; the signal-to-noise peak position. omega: 4363.74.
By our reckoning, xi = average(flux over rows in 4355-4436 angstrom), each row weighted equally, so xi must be 25.7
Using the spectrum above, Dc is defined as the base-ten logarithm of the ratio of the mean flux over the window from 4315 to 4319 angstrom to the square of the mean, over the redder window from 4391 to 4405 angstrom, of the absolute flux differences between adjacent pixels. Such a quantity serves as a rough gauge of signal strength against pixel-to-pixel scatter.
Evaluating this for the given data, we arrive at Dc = 1.0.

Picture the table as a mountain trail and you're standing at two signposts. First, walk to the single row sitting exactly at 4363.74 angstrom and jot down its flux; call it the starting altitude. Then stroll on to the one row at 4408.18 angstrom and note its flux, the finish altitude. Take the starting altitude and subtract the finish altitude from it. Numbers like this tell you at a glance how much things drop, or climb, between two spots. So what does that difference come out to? 3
